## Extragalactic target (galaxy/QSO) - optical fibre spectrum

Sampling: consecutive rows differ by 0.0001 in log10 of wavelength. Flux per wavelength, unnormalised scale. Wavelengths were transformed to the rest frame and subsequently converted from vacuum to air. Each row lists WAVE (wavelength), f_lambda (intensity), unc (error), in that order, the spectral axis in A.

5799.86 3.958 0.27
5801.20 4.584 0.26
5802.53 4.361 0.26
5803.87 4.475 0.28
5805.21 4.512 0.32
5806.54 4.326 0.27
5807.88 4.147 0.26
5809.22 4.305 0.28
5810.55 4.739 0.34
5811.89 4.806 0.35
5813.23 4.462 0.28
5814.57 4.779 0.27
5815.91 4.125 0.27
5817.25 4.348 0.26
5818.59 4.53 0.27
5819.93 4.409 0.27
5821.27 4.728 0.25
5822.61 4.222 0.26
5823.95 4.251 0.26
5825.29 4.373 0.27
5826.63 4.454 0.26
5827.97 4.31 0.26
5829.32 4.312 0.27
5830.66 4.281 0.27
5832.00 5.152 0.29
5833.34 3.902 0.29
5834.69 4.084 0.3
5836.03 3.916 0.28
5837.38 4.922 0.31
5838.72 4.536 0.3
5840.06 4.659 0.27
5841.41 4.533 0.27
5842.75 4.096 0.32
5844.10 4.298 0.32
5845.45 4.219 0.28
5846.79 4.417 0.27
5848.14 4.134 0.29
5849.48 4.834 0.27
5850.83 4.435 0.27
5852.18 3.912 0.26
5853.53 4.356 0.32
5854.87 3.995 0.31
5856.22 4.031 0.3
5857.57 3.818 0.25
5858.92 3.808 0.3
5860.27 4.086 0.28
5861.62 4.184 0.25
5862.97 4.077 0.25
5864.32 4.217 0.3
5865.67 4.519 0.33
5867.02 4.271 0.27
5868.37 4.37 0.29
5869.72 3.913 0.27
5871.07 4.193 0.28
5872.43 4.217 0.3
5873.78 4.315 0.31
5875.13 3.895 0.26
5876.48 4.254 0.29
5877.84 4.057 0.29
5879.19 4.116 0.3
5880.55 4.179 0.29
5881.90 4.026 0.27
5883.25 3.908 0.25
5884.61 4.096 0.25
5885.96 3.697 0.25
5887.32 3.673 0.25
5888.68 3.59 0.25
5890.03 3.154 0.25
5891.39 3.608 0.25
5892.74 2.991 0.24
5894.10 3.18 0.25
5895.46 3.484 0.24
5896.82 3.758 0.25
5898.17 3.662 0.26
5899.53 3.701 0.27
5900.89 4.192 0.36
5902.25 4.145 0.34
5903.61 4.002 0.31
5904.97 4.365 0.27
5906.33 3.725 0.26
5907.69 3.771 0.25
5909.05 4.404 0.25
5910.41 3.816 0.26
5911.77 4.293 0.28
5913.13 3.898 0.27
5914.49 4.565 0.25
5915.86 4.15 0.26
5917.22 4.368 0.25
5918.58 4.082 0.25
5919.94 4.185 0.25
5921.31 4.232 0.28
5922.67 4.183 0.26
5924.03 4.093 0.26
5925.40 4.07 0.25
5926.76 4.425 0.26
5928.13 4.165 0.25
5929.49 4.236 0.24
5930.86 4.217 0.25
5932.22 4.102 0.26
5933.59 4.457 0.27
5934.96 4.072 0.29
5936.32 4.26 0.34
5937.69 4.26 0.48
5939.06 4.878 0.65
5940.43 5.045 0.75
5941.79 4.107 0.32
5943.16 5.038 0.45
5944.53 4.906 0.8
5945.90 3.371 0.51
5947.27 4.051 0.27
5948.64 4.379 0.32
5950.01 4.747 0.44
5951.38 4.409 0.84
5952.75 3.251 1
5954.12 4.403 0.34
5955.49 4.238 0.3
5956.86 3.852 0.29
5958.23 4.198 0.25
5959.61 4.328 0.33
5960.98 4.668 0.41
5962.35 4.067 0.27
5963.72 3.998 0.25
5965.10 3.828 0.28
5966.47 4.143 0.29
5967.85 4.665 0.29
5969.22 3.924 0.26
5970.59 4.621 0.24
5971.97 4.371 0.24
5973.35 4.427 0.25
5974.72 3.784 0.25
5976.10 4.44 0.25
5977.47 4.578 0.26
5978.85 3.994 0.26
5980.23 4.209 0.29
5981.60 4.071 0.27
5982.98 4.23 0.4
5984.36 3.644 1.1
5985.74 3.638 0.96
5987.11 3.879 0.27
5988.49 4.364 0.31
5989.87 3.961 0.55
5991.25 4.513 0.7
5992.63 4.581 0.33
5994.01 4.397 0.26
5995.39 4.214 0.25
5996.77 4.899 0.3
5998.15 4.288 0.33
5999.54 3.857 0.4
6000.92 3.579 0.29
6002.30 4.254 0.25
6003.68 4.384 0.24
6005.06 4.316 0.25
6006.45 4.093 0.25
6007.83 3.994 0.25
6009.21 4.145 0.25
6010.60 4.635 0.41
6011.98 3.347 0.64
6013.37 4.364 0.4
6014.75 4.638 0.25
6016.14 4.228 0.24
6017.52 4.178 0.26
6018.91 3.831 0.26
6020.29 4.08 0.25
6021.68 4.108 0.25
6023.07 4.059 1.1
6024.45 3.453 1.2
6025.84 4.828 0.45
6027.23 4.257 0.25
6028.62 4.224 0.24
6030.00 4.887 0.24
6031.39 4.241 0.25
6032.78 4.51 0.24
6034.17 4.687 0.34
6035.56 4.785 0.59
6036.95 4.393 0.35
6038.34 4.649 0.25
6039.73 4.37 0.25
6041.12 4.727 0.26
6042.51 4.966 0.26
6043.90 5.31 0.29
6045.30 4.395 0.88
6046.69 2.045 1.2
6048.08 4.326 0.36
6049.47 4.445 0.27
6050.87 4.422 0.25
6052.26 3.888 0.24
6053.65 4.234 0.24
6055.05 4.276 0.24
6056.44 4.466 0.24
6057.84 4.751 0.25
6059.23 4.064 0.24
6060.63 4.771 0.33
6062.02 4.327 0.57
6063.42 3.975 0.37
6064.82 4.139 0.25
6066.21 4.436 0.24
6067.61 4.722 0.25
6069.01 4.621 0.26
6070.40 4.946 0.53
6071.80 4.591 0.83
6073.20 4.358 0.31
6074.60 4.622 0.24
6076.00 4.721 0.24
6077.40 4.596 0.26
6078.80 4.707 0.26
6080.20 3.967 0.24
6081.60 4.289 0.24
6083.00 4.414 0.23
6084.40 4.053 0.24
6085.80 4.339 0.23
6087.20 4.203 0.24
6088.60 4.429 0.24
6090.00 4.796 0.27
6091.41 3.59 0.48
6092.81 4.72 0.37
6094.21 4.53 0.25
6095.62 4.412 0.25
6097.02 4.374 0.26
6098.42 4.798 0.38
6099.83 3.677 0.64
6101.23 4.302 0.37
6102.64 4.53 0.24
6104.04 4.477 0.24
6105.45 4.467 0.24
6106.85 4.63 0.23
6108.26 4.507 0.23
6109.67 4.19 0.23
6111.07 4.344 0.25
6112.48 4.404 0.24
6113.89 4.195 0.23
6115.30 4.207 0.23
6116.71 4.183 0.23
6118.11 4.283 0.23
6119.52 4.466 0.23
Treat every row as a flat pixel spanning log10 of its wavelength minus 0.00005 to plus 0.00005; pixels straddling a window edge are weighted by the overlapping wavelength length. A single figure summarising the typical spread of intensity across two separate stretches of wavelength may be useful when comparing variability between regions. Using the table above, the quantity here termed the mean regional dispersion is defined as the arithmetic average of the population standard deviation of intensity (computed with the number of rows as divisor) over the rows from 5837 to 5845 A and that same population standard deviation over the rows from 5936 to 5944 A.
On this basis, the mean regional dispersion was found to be 0.33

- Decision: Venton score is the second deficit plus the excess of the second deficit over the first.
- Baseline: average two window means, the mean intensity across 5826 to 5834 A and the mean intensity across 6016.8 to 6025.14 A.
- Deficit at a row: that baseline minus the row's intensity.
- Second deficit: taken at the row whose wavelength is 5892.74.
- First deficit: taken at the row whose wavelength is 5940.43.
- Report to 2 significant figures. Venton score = 3.2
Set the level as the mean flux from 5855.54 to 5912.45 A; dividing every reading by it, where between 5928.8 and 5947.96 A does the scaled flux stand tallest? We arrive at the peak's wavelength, 5940.43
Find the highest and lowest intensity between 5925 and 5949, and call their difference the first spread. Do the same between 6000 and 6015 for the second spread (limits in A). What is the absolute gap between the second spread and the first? 0.38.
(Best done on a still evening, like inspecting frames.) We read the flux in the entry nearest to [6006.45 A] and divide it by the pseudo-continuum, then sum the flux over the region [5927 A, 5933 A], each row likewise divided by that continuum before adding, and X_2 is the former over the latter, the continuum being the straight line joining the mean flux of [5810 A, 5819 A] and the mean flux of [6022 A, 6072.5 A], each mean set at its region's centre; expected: 0.247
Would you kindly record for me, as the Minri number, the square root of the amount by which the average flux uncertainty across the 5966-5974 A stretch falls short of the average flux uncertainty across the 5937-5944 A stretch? 0.52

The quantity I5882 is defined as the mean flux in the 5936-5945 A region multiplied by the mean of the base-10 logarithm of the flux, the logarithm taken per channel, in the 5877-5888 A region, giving 2.78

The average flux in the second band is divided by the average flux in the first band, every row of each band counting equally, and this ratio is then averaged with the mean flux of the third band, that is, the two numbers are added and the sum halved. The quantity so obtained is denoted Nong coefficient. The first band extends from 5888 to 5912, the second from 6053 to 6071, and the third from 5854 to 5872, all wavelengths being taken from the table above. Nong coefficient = 2.65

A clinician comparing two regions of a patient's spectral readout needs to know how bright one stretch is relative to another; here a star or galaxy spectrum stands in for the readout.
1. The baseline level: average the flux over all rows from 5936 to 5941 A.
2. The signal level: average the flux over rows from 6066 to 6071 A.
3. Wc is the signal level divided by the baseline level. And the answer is 1.02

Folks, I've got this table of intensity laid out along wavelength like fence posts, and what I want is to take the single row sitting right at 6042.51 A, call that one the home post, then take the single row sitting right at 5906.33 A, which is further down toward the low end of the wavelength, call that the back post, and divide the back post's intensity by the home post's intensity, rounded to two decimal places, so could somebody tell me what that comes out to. 0.75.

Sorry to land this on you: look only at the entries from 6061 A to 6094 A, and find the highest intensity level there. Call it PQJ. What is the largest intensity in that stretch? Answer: 4.946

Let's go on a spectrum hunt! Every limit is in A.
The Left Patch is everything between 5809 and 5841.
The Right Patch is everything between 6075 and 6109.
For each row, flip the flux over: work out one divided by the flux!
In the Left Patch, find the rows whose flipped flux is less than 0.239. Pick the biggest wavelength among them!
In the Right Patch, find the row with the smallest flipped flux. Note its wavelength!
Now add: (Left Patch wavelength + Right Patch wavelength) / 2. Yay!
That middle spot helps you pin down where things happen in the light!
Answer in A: 5969.2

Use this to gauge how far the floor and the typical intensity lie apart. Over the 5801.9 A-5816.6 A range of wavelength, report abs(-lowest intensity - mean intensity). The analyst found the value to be 8.58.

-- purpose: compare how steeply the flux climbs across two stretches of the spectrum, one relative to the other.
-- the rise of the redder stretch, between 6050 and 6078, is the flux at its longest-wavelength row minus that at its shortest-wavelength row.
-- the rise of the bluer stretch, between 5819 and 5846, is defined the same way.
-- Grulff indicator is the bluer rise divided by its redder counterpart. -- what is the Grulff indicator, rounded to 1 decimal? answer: -1.1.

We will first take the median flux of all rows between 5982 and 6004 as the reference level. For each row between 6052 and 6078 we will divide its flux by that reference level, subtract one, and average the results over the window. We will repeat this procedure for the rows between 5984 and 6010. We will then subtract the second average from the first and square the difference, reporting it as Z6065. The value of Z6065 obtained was 0.0047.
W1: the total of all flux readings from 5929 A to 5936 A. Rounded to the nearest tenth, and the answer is 21.1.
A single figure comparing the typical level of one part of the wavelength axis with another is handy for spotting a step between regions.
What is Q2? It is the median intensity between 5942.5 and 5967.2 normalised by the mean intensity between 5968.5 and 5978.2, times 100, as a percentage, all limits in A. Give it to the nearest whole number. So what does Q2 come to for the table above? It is 98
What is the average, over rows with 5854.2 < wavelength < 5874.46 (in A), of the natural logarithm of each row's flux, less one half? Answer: 0.92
